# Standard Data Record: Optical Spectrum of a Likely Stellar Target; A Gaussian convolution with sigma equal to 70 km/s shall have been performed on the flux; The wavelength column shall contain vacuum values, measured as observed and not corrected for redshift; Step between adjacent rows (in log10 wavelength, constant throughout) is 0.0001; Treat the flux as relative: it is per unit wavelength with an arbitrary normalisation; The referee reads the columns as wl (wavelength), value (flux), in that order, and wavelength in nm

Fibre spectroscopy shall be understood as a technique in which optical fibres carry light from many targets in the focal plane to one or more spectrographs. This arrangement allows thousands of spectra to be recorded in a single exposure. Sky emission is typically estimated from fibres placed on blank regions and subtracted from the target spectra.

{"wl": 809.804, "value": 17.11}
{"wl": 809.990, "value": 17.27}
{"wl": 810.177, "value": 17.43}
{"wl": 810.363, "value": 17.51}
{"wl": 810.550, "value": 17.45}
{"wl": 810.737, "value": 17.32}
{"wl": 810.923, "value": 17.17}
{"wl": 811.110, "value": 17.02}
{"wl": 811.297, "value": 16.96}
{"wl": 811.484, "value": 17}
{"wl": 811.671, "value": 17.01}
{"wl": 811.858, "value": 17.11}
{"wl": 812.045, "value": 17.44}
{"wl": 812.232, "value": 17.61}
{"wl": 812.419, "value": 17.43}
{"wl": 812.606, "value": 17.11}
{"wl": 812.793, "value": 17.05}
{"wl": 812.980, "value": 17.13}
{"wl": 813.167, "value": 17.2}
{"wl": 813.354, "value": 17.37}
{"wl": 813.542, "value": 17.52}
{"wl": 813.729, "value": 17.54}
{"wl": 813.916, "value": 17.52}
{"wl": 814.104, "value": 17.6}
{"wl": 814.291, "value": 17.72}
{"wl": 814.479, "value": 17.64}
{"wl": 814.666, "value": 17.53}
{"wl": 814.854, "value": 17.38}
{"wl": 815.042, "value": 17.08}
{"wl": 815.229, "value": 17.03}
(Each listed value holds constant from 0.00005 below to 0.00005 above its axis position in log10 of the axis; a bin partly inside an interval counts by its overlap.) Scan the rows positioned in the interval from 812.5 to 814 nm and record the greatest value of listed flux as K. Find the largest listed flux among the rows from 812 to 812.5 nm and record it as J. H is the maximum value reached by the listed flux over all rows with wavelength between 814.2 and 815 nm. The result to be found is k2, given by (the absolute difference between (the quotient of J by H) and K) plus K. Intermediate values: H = 17.72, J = 17.61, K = 17.54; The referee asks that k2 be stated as 34.1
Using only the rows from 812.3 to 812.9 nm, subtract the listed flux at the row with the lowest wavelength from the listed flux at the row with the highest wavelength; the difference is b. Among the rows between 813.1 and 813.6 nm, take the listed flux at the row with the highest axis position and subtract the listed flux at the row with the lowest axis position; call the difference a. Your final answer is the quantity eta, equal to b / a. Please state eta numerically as -1.2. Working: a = 0.3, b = -0.4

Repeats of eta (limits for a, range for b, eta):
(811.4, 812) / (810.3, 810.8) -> -1.7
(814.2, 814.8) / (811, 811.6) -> 0.1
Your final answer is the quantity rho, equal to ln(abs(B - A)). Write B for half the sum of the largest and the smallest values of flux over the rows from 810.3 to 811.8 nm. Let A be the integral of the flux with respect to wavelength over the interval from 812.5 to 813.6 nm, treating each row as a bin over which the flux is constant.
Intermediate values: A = 19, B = 17.2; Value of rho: 0.5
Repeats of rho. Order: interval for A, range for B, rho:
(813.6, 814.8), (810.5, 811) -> 1.3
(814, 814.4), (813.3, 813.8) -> 2.3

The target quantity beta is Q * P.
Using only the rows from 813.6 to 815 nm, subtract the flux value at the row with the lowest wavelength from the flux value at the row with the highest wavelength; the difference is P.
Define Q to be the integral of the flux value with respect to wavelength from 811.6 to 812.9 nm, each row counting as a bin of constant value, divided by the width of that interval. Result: -3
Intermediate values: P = -0.2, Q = 17.3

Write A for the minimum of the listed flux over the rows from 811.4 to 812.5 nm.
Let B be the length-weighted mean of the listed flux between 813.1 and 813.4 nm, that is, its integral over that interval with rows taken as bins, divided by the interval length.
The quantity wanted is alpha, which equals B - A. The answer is 0.29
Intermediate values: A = 17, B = 17.3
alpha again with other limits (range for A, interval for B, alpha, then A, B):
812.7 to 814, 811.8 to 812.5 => 0.36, 17.05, 17.4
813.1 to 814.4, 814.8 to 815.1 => 0.01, 17.2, 17.2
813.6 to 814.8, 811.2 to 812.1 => -0.44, 17.52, 17.1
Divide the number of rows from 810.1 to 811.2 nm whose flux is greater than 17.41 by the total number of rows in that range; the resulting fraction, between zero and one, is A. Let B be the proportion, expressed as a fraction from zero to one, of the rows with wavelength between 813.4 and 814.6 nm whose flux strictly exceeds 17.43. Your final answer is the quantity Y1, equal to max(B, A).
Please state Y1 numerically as 1.00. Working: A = 0.5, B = 1.00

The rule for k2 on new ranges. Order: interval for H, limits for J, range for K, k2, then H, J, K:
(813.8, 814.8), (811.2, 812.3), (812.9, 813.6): 34.0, 17.72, 17.61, 17.52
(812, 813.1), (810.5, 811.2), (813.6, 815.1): 34.4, 17.61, 17.45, 17.72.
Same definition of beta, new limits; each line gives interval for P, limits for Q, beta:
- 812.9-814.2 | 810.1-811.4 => 8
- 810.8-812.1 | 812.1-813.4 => 5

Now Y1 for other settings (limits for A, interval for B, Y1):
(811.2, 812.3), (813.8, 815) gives 0.83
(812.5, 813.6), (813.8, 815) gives 0.83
